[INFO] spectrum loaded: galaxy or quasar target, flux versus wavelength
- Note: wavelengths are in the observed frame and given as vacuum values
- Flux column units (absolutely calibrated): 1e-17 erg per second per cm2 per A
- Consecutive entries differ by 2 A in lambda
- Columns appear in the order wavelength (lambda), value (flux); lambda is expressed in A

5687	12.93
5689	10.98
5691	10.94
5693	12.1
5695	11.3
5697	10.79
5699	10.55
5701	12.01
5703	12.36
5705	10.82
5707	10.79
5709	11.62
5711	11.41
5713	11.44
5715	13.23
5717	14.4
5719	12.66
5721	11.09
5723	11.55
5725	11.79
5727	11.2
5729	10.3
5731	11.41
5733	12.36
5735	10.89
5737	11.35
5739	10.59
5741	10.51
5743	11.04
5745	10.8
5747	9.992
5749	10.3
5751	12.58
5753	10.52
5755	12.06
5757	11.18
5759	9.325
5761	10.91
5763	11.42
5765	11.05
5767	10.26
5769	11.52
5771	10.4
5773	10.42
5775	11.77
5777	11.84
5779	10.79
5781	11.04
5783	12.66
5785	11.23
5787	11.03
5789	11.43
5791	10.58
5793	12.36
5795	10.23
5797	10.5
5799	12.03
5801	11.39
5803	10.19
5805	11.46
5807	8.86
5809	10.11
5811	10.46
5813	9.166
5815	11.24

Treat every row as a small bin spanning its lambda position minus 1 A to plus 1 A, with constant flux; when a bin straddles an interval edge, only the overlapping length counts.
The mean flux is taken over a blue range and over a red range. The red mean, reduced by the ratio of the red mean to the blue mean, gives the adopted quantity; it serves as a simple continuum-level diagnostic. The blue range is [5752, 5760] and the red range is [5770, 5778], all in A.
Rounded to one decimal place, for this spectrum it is 10.1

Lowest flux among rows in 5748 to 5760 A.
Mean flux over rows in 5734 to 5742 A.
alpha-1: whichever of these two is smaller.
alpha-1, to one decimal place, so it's 9.3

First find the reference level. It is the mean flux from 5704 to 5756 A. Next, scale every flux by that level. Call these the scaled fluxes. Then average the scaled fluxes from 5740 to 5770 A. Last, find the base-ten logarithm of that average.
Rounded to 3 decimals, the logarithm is -0.020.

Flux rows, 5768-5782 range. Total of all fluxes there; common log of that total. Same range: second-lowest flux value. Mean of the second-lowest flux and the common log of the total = 6.16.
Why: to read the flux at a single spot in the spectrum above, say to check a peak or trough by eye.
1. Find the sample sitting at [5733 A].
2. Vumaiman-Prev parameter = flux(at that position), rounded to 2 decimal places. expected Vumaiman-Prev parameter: 12.36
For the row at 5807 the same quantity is 8.86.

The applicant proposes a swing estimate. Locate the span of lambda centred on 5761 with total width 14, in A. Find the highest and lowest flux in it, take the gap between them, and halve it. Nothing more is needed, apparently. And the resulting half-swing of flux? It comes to 1.4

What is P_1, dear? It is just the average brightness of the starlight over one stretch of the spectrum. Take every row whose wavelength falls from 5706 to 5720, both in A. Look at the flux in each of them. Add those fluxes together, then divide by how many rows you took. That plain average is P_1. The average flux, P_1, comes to 12.22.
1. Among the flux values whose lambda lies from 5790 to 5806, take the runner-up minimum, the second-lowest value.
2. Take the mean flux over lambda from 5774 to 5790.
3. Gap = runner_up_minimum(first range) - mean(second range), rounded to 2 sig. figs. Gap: -1.2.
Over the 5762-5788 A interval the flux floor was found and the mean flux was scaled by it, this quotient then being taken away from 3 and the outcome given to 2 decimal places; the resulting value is 1.91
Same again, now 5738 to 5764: 1.84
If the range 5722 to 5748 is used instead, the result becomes 1.89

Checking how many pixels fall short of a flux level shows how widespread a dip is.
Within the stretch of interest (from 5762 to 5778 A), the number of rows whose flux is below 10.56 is 3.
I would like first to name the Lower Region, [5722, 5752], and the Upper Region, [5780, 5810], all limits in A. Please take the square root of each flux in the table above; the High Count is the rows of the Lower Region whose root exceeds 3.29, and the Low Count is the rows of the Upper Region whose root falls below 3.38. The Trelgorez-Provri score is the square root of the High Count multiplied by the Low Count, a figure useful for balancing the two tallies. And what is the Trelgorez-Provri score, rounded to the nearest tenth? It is 9.5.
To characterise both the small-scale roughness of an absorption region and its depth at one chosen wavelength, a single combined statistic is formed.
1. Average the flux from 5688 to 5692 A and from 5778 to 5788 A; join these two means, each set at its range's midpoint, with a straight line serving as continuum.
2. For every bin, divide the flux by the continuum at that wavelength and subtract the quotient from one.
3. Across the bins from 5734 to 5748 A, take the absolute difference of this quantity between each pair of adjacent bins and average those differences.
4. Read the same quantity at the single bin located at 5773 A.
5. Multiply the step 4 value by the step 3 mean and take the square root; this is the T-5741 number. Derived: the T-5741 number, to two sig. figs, 0.058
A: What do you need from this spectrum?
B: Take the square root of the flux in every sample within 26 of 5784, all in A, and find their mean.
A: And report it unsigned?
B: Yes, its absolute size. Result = 3.31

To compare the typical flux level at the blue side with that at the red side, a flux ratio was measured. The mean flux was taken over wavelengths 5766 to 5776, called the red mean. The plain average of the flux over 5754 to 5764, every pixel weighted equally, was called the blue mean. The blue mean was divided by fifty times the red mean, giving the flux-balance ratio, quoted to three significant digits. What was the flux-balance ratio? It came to 0.0202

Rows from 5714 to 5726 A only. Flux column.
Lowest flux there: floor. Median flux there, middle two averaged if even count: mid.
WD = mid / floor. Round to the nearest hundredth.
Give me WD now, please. 1.10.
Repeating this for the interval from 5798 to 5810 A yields 1.22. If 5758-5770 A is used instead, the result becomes 1.18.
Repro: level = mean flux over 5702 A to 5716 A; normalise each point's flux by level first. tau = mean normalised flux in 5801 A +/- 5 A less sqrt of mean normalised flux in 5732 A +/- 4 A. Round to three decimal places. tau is -0.029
